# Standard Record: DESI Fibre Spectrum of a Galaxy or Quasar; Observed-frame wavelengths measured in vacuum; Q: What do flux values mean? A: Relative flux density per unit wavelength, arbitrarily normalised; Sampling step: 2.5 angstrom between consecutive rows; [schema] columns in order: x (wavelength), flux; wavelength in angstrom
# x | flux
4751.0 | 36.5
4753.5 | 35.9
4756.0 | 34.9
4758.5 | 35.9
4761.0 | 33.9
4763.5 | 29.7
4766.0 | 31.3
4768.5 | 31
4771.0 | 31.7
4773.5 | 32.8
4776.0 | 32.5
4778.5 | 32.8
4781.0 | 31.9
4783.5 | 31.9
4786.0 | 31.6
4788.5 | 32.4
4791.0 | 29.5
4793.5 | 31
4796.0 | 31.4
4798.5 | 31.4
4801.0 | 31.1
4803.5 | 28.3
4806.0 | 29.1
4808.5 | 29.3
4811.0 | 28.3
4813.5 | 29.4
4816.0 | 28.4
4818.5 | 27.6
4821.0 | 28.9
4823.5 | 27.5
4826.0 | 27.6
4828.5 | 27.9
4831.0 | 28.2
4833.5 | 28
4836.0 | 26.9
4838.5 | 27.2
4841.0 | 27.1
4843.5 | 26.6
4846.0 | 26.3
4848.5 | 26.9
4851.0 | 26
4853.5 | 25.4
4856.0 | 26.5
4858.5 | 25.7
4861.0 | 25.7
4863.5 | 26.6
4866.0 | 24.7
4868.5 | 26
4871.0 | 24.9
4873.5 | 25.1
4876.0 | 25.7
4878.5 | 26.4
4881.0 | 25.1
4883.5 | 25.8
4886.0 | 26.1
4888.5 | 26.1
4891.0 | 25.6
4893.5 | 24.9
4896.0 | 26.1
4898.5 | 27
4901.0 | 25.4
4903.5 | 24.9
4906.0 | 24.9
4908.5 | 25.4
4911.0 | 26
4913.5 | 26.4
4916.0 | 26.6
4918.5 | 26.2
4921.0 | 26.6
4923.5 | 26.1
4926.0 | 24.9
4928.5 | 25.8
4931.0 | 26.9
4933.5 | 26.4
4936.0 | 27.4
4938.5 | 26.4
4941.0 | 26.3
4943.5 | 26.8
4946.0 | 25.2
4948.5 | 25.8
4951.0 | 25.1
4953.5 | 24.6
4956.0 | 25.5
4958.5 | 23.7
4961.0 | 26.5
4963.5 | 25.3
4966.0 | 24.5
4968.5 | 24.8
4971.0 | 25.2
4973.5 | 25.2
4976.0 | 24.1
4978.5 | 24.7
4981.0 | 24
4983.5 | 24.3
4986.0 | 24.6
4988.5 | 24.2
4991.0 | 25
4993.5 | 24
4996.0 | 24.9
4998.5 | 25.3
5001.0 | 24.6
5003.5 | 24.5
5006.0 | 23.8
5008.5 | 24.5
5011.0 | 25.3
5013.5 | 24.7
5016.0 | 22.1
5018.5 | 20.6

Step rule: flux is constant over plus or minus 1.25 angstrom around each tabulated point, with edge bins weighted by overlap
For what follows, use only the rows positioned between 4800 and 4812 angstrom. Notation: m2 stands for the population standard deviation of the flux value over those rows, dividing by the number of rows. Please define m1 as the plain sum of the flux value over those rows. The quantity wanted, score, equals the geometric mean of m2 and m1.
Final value 12.2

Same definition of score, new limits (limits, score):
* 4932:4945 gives 7.4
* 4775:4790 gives 8.9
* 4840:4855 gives 9.5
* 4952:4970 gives 12.0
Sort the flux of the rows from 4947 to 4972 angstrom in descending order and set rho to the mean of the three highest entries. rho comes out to 25.9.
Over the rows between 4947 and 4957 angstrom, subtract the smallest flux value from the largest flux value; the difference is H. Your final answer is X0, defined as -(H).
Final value -1.2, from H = 1.2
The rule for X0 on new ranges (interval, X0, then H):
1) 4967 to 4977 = -1.1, 1.1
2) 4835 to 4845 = -0.6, 0.6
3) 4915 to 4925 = -0.5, 0.5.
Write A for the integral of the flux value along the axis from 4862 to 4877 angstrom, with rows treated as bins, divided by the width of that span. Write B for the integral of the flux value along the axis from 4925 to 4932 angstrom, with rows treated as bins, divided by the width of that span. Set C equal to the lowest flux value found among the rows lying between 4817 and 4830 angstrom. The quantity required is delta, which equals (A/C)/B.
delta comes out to 0.036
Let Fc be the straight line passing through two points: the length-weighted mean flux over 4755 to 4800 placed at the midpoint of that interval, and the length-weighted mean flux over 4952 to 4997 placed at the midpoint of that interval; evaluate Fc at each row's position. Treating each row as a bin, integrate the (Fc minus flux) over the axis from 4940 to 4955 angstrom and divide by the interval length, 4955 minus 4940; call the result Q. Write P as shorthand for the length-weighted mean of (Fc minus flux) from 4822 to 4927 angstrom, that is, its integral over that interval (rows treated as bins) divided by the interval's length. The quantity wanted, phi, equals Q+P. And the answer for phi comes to 2.4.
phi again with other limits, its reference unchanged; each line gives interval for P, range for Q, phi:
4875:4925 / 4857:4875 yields 4.9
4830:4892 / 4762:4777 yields 3.6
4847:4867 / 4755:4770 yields 3.0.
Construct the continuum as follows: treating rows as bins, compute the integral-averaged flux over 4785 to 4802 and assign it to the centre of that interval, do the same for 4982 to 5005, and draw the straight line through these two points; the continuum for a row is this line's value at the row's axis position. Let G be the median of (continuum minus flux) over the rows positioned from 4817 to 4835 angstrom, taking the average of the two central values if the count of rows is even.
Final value 2.1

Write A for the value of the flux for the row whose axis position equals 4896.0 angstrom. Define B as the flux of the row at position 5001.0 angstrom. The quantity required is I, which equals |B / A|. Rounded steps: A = 26.1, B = 24.6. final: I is 0.94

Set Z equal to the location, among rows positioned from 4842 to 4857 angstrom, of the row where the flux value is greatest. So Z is 4848.5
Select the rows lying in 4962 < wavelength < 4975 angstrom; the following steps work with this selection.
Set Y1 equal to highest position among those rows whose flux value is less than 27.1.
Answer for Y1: 4973.5 angstrom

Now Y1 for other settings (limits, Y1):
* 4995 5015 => 5013.5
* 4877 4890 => 4888.5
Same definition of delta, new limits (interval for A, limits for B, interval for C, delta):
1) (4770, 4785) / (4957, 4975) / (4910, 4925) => 0.050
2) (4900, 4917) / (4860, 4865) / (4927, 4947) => 0.039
